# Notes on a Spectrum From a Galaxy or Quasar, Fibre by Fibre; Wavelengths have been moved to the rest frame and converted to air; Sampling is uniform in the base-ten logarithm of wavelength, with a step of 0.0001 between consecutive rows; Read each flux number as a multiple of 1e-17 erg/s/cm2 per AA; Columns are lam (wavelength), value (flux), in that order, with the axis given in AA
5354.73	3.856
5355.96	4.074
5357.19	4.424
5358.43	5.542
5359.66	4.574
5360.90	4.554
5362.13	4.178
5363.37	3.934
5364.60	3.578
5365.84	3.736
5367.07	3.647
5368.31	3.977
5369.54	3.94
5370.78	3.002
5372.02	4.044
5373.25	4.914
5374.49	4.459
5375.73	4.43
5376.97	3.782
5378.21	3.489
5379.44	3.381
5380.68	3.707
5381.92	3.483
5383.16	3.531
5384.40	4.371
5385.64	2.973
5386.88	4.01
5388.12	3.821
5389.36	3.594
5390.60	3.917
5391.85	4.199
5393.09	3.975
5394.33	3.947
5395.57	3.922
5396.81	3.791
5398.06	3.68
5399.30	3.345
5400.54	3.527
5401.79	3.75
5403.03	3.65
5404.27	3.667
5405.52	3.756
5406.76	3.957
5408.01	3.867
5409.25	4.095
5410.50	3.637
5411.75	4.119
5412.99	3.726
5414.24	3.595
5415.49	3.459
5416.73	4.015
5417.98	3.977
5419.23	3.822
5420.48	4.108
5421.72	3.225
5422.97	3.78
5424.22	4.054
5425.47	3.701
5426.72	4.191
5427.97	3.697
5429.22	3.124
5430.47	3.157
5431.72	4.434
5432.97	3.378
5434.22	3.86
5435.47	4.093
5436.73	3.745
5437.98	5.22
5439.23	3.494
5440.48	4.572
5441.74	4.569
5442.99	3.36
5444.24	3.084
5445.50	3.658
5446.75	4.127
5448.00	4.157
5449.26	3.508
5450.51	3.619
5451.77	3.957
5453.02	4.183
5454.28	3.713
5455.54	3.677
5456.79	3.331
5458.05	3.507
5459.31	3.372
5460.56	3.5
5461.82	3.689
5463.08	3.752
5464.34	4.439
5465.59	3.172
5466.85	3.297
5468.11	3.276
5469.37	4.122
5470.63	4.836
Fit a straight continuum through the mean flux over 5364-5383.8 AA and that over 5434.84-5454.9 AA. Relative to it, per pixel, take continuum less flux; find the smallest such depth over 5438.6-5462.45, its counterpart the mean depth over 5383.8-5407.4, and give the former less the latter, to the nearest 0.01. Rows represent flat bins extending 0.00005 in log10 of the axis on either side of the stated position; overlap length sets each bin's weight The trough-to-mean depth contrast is -0.71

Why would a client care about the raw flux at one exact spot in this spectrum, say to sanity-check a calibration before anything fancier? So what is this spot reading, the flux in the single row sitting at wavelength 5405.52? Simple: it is 3.756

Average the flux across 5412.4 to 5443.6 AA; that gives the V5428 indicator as 3.85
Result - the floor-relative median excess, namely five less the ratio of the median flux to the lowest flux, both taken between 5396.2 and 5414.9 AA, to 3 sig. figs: 3.89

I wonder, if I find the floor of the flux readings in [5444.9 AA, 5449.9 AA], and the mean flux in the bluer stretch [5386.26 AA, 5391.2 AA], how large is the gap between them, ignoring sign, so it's 0.33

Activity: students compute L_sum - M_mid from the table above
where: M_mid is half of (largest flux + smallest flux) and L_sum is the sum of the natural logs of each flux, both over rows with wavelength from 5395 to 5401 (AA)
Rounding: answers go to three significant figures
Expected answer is 2.84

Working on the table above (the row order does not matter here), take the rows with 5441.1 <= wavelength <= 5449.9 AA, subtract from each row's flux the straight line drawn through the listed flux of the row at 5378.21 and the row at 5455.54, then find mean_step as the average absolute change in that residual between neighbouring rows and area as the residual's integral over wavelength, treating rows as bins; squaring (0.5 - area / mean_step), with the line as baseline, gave 3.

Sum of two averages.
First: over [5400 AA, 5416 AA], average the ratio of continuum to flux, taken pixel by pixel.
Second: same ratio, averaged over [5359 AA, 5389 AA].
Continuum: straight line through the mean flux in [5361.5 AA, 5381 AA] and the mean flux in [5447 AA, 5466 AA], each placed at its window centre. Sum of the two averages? 2.03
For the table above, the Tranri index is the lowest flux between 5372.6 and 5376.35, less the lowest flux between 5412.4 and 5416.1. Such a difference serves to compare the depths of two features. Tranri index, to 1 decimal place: 1.0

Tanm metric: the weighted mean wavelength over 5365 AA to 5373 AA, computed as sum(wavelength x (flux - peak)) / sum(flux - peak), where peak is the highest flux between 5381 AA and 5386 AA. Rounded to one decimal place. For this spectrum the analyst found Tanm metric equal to 5369.0 AA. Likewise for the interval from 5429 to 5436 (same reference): 5431.5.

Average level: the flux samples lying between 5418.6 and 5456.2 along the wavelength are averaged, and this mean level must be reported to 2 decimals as 3.84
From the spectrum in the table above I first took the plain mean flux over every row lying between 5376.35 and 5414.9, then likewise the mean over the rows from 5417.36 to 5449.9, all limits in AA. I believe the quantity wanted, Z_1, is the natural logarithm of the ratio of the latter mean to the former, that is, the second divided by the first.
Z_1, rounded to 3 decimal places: 0.026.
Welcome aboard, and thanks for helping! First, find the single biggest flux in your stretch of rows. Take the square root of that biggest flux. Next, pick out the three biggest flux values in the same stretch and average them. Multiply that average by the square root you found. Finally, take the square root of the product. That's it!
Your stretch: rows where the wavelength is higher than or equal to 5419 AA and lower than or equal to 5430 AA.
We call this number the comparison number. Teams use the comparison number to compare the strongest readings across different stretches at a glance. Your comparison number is 2.90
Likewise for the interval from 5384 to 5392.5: 2.96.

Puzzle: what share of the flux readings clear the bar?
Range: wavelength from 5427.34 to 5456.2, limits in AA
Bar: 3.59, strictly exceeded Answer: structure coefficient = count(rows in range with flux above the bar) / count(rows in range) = 0.70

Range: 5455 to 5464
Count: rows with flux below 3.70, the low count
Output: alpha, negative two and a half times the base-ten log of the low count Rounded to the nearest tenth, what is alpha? -1.9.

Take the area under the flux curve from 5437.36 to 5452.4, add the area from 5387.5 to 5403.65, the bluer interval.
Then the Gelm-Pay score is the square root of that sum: 11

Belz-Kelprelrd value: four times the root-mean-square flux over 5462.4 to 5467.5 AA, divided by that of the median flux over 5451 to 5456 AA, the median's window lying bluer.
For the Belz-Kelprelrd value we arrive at 3.86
